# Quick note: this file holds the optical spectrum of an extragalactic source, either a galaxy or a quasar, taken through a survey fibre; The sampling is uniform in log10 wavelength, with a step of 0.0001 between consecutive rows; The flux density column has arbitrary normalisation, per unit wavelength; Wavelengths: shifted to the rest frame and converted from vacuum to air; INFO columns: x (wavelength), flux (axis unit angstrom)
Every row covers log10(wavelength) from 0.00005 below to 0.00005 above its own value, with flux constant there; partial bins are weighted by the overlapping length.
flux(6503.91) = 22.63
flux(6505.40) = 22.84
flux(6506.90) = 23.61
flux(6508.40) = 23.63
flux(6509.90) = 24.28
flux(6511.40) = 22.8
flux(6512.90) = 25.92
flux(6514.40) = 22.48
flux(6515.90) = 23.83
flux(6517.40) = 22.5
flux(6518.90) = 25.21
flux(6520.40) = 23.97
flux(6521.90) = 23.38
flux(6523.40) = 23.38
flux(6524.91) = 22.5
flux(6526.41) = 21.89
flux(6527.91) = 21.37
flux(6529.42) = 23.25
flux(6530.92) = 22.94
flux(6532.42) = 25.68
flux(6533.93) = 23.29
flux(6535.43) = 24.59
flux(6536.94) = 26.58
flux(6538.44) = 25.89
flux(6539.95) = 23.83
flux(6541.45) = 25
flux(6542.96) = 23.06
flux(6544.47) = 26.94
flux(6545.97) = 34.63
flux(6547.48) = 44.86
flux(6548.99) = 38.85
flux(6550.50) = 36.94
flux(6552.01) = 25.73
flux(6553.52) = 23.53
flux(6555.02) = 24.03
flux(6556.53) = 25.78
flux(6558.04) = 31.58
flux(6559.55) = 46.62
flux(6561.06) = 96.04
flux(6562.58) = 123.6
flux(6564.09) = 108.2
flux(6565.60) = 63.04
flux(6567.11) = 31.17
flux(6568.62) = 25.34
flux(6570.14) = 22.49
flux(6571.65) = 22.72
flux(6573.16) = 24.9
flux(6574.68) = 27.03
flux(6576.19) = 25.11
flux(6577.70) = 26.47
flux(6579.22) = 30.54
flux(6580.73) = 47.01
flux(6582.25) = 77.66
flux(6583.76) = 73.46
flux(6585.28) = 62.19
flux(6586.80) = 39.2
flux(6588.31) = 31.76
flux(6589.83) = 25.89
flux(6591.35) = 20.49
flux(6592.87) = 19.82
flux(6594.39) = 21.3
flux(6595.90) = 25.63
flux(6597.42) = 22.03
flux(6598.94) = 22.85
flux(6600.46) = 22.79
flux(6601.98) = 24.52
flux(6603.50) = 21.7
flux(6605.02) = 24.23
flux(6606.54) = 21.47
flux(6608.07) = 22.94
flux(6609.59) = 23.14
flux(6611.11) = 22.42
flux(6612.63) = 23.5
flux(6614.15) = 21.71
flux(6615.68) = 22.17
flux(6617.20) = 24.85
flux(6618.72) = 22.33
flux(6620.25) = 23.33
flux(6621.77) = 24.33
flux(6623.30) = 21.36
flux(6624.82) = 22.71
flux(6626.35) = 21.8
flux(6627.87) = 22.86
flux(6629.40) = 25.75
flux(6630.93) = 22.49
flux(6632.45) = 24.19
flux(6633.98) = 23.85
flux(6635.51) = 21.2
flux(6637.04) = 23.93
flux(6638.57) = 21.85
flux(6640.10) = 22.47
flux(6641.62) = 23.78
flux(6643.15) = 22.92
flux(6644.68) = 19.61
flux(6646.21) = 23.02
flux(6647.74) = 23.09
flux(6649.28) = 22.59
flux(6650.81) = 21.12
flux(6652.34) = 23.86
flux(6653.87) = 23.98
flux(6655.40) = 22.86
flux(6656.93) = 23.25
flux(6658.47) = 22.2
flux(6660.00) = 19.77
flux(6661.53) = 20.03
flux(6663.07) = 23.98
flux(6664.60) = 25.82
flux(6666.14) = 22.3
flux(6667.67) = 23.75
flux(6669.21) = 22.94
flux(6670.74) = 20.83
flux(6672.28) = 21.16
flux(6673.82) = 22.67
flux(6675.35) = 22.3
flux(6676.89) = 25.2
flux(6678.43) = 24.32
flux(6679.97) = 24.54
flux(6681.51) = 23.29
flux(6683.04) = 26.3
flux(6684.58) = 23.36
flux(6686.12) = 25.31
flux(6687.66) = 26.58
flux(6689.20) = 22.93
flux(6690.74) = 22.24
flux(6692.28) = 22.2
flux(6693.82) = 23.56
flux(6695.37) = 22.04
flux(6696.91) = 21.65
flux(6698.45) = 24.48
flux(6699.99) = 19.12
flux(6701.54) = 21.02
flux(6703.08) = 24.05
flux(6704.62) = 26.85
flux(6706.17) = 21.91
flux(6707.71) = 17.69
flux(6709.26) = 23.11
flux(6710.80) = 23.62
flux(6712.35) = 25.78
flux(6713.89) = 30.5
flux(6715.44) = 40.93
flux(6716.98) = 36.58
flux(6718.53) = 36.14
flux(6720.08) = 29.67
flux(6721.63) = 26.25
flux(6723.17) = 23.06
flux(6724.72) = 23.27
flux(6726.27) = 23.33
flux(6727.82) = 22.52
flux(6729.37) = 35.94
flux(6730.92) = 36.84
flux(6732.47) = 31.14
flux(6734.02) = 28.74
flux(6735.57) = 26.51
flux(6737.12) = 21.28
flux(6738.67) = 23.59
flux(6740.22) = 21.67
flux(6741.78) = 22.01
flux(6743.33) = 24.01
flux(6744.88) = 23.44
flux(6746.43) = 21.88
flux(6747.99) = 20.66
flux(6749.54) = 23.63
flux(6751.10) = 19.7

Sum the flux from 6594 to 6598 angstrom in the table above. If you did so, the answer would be 69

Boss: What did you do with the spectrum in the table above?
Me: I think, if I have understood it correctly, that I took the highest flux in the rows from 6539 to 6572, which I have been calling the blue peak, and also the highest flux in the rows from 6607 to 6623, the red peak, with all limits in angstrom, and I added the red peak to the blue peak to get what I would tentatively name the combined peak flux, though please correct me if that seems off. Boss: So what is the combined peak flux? 148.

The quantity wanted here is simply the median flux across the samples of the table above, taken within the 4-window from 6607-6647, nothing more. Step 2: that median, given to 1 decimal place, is 22.9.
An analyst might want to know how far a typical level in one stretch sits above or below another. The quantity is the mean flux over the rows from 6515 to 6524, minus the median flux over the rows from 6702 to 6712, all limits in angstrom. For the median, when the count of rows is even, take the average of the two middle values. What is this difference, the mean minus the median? 0.3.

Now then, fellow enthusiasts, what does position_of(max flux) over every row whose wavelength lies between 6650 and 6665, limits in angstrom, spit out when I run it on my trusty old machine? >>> 6664.60 angstrom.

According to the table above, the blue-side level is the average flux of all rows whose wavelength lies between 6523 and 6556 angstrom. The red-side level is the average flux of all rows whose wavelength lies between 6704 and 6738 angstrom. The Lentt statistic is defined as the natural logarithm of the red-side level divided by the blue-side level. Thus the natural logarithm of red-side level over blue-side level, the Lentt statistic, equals 0.04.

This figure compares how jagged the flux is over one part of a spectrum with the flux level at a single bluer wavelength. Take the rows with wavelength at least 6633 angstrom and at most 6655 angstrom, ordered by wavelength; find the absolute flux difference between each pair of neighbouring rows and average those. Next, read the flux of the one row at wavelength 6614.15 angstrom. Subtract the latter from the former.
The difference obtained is -20.0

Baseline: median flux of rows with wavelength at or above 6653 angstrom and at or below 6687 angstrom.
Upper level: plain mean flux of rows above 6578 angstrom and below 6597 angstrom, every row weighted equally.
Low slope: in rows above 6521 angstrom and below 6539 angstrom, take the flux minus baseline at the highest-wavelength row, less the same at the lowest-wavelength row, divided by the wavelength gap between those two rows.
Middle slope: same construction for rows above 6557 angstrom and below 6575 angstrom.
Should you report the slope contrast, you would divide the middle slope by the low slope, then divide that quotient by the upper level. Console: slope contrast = -0.05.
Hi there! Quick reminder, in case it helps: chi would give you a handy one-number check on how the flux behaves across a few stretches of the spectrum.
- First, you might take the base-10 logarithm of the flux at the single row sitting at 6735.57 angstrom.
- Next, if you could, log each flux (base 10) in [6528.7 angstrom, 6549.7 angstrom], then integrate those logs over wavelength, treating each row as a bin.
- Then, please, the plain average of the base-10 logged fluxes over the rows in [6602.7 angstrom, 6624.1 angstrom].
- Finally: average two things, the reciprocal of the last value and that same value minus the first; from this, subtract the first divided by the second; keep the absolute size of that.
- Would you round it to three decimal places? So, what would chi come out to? 0.288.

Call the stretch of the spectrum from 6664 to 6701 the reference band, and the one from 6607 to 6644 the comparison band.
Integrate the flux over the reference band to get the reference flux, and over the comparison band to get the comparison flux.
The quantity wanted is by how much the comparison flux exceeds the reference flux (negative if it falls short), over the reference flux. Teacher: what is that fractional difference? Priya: 0.0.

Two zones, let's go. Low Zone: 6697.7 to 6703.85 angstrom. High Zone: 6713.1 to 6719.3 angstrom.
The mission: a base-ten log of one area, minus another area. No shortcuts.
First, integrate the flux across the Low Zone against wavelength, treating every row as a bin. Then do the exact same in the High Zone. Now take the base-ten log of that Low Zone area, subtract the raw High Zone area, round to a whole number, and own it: -221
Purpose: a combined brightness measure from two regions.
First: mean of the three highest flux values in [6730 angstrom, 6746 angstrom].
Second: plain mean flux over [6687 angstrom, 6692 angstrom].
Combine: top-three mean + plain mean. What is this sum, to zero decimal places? 56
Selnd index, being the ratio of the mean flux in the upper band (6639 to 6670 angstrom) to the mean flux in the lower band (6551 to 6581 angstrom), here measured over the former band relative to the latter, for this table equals 0.53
